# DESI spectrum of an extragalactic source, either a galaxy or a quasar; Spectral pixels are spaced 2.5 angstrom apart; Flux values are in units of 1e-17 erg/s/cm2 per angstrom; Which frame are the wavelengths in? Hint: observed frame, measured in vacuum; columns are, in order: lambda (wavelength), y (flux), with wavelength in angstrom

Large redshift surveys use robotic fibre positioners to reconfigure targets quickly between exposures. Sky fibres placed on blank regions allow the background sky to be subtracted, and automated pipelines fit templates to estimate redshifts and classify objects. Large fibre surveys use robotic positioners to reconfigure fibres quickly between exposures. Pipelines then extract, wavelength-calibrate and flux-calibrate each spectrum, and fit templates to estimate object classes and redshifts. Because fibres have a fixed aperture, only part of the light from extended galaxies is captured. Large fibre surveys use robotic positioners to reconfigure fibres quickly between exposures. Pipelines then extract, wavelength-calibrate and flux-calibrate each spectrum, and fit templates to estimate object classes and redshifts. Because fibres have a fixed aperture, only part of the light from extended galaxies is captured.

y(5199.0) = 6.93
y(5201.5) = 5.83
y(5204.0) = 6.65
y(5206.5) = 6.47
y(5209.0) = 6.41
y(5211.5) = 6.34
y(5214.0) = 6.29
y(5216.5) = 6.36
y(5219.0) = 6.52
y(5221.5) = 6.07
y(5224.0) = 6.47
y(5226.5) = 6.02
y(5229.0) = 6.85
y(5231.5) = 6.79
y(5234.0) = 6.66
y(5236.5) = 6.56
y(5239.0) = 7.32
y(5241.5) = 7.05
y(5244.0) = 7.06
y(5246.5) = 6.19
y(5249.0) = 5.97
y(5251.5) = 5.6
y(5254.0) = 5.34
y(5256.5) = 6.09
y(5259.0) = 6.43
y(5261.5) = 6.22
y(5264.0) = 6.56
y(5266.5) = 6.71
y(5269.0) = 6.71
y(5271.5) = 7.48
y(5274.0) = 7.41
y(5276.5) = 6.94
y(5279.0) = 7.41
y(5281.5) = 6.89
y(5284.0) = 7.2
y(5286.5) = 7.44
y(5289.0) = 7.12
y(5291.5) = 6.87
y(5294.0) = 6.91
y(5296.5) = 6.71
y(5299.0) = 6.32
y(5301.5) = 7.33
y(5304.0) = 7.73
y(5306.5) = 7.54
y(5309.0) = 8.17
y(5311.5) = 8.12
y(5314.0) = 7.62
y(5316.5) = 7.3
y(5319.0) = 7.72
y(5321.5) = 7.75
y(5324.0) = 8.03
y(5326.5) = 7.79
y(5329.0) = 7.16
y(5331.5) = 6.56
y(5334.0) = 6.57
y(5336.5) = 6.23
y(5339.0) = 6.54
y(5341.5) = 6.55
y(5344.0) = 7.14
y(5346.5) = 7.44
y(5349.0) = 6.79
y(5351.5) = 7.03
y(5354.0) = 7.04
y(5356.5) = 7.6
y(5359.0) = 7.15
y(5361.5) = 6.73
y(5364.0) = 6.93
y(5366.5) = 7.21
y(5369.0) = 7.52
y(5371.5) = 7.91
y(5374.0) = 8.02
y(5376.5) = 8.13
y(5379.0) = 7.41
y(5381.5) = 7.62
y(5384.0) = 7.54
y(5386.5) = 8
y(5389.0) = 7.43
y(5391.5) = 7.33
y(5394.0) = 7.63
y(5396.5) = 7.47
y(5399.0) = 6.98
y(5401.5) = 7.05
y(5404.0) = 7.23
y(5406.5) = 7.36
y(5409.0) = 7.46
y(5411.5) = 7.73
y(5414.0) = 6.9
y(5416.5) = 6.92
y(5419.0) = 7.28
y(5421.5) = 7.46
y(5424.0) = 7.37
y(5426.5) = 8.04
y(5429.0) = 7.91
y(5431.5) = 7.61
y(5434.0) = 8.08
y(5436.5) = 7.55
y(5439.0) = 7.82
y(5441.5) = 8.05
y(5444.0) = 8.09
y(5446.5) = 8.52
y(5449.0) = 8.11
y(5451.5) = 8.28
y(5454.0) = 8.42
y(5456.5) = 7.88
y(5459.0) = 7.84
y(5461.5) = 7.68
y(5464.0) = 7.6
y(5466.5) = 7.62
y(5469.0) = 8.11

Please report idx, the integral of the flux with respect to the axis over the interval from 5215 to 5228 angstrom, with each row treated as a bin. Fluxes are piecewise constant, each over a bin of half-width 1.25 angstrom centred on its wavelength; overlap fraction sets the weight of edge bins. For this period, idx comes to 82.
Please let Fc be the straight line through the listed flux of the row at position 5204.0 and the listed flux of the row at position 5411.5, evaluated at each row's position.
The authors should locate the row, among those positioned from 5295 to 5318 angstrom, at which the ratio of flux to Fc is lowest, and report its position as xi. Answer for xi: 5299.0 angstrom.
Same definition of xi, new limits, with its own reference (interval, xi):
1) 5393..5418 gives 5414.0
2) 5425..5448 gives 5436.5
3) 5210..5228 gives 5226.5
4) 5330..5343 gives 5336.5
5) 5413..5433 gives 5414.0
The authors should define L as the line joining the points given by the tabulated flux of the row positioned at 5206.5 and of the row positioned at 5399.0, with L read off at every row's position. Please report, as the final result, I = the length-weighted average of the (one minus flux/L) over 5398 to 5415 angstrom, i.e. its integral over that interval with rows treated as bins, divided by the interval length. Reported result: -0.036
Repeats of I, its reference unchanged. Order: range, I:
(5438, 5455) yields -0.152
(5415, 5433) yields -0.066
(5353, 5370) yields -0.041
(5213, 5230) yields 0.023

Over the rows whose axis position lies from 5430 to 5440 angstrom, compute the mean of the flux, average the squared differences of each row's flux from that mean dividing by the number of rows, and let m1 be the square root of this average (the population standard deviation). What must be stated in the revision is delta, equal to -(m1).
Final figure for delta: -0.21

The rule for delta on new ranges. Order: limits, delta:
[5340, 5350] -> -0.34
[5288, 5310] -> -0.53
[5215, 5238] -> -0.27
